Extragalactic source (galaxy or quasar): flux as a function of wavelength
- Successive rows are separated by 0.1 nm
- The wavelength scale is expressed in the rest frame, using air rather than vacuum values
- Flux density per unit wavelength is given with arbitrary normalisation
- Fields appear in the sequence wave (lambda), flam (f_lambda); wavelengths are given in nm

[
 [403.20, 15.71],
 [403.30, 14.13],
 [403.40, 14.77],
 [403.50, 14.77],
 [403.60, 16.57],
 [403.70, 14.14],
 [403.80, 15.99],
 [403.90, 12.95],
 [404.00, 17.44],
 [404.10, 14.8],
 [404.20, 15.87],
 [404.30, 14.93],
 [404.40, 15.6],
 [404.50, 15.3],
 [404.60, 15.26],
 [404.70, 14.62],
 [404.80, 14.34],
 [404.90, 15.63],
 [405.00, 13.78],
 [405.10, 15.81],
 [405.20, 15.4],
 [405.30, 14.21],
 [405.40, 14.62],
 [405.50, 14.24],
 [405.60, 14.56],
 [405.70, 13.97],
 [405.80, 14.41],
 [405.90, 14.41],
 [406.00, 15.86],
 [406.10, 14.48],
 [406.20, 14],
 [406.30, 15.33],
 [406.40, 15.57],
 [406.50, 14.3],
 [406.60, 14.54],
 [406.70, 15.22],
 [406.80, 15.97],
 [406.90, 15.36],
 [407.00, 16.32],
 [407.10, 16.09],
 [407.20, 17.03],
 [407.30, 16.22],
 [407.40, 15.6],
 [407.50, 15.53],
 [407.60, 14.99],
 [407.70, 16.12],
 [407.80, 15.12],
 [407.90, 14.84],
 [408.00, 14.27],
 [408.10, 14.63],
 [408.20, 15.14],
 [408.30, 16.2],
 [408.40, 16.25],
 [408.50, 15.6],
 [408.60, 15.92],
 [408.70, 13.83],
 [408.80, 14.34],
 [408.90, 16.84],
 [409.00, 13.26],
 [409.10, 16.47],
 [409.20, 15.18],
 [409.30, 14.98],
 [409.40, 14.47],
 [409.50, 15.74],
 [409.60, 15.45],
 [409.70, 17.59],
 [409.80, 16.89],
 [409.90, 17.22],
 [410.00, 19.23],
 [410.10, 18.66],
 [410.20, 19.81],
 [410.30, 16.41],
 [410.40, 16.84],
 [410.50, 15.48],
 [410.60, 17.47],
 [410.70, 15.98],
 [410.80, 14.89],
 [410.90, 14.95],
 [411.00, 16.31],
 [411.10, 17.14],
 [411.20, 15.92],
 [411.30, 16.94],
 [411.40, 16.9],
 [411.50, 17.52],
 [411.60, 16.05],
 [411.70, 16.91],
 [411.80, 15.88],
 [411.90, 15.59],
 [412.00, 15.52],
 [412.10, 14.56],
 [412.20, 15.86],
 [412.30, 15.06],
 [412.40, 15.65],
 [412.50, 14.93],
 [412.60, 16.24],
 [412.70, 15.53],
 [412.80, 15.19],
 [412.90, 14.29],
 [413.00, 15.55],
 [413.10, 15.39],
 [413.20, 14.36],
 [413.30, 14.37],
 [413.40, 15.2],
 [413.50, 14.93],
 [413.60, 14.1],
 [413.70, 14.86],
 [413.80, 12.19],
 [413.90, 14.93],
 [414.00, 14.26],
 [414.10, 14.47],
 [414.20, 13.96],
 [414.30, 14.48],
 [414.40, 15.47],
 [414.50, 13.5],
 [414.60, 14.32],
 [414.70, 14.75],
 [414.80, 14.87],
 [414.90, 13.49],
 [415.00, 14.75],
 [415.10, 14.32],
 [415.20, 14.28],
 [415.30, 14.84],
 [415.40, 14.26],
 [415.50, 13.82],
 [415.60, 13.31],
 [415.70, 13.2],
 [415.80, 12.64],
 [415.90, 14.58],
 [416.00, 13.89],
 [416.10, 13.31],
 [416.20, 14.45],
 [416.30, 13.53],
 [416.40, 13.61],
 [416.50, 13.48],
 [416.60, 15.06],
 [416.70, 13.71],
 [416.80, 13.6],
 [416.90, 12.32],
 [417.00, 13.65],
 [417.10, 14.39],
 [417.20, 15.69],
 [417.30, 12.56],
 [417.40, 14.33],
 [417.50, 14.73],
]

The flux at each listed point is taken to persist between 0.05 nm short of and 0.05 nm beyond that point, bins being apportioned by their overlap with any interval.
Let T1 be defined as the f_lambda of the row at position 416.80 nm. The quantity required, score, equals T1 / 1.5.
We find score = 9.1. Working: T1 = 13.6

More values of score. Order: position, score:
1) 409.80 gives 11.3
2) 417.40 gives 9.6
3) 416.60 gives 10.0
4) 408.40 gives 10.8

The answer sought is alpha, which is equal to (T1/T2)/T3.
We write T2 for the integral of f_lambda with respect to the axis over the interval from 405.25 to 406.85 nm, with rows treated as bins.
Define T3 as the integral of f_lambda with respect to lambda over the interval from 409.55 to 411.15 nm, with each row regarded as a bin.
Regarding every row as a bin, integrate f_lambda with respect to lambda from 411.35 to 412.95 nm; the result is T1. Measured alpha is 0.040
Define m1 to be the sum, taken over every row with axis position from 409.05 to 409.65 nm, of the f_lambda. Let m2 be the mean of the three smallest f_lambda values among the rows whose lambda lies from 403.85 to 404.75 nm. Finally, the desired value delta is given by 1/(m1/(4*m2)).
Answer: 0.61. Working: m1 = 92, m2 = 14.1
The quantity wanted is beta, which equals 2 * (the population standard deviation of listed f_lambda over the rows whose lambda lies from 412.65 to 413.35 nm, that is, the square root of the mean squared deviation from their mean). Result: 1.1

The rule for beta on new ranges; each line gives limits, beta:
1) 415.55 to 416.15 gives 1.2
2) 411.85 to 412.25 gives 1.0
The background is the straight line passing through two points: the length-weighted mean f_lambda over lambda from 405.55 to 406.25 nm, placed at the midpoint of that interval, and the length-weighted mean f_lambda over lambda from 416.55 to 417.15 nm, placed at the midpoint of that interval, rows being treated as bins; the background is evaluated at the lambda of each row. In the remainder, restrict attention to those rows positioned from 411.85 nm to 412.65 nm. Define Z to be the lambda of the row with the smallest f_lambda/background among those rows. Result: 412.10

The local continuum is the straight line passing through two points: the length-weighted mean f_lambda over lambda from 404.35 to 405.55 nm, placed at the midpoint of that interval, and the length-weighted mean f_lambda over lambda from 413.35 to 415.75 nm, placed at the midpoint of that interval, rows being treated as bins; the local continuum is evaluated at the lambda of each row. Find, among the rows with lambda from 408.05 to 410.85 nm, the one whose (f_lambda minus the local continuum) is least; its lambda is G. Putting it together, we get 409.00 nm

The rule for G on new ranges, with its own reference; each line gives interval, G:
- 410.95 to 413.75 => 413.60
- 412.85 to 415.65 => 413.80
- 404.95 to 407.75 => 405.00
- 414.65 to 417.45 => 416.90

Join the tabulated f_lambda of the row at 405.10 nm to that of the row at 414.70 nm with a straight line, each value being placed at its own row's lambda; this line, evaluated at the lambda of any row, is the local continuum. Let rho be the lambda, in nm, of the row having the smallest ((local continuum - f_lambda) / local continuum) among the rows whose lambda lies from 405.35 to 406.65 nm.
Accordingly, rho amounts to 406.00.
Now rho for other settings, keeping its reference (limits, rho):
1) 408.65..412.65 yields 410.20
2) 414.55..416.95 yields 416.60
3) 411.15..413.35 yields 411.50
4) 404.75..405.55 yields 405.10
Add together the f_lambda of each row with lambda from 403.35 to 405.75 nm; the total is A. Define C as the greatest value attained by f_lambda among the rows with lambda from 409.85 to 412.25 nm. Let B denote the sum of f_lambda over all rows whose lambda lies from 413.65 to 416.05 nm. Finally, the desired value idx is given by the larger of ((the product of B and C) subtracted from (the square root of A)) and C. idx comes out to 19.8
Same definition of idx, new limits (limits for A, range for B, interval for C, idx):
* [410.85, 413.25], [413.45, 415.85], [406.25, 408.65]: 17.0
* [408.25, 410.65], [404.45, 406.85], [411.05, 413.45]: 17.5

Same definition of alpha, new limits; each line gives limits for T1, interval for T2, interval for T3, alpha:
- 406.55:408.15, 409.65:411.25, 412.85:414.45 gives 0.039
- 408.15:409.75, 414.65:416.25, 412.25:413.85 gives 0.046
